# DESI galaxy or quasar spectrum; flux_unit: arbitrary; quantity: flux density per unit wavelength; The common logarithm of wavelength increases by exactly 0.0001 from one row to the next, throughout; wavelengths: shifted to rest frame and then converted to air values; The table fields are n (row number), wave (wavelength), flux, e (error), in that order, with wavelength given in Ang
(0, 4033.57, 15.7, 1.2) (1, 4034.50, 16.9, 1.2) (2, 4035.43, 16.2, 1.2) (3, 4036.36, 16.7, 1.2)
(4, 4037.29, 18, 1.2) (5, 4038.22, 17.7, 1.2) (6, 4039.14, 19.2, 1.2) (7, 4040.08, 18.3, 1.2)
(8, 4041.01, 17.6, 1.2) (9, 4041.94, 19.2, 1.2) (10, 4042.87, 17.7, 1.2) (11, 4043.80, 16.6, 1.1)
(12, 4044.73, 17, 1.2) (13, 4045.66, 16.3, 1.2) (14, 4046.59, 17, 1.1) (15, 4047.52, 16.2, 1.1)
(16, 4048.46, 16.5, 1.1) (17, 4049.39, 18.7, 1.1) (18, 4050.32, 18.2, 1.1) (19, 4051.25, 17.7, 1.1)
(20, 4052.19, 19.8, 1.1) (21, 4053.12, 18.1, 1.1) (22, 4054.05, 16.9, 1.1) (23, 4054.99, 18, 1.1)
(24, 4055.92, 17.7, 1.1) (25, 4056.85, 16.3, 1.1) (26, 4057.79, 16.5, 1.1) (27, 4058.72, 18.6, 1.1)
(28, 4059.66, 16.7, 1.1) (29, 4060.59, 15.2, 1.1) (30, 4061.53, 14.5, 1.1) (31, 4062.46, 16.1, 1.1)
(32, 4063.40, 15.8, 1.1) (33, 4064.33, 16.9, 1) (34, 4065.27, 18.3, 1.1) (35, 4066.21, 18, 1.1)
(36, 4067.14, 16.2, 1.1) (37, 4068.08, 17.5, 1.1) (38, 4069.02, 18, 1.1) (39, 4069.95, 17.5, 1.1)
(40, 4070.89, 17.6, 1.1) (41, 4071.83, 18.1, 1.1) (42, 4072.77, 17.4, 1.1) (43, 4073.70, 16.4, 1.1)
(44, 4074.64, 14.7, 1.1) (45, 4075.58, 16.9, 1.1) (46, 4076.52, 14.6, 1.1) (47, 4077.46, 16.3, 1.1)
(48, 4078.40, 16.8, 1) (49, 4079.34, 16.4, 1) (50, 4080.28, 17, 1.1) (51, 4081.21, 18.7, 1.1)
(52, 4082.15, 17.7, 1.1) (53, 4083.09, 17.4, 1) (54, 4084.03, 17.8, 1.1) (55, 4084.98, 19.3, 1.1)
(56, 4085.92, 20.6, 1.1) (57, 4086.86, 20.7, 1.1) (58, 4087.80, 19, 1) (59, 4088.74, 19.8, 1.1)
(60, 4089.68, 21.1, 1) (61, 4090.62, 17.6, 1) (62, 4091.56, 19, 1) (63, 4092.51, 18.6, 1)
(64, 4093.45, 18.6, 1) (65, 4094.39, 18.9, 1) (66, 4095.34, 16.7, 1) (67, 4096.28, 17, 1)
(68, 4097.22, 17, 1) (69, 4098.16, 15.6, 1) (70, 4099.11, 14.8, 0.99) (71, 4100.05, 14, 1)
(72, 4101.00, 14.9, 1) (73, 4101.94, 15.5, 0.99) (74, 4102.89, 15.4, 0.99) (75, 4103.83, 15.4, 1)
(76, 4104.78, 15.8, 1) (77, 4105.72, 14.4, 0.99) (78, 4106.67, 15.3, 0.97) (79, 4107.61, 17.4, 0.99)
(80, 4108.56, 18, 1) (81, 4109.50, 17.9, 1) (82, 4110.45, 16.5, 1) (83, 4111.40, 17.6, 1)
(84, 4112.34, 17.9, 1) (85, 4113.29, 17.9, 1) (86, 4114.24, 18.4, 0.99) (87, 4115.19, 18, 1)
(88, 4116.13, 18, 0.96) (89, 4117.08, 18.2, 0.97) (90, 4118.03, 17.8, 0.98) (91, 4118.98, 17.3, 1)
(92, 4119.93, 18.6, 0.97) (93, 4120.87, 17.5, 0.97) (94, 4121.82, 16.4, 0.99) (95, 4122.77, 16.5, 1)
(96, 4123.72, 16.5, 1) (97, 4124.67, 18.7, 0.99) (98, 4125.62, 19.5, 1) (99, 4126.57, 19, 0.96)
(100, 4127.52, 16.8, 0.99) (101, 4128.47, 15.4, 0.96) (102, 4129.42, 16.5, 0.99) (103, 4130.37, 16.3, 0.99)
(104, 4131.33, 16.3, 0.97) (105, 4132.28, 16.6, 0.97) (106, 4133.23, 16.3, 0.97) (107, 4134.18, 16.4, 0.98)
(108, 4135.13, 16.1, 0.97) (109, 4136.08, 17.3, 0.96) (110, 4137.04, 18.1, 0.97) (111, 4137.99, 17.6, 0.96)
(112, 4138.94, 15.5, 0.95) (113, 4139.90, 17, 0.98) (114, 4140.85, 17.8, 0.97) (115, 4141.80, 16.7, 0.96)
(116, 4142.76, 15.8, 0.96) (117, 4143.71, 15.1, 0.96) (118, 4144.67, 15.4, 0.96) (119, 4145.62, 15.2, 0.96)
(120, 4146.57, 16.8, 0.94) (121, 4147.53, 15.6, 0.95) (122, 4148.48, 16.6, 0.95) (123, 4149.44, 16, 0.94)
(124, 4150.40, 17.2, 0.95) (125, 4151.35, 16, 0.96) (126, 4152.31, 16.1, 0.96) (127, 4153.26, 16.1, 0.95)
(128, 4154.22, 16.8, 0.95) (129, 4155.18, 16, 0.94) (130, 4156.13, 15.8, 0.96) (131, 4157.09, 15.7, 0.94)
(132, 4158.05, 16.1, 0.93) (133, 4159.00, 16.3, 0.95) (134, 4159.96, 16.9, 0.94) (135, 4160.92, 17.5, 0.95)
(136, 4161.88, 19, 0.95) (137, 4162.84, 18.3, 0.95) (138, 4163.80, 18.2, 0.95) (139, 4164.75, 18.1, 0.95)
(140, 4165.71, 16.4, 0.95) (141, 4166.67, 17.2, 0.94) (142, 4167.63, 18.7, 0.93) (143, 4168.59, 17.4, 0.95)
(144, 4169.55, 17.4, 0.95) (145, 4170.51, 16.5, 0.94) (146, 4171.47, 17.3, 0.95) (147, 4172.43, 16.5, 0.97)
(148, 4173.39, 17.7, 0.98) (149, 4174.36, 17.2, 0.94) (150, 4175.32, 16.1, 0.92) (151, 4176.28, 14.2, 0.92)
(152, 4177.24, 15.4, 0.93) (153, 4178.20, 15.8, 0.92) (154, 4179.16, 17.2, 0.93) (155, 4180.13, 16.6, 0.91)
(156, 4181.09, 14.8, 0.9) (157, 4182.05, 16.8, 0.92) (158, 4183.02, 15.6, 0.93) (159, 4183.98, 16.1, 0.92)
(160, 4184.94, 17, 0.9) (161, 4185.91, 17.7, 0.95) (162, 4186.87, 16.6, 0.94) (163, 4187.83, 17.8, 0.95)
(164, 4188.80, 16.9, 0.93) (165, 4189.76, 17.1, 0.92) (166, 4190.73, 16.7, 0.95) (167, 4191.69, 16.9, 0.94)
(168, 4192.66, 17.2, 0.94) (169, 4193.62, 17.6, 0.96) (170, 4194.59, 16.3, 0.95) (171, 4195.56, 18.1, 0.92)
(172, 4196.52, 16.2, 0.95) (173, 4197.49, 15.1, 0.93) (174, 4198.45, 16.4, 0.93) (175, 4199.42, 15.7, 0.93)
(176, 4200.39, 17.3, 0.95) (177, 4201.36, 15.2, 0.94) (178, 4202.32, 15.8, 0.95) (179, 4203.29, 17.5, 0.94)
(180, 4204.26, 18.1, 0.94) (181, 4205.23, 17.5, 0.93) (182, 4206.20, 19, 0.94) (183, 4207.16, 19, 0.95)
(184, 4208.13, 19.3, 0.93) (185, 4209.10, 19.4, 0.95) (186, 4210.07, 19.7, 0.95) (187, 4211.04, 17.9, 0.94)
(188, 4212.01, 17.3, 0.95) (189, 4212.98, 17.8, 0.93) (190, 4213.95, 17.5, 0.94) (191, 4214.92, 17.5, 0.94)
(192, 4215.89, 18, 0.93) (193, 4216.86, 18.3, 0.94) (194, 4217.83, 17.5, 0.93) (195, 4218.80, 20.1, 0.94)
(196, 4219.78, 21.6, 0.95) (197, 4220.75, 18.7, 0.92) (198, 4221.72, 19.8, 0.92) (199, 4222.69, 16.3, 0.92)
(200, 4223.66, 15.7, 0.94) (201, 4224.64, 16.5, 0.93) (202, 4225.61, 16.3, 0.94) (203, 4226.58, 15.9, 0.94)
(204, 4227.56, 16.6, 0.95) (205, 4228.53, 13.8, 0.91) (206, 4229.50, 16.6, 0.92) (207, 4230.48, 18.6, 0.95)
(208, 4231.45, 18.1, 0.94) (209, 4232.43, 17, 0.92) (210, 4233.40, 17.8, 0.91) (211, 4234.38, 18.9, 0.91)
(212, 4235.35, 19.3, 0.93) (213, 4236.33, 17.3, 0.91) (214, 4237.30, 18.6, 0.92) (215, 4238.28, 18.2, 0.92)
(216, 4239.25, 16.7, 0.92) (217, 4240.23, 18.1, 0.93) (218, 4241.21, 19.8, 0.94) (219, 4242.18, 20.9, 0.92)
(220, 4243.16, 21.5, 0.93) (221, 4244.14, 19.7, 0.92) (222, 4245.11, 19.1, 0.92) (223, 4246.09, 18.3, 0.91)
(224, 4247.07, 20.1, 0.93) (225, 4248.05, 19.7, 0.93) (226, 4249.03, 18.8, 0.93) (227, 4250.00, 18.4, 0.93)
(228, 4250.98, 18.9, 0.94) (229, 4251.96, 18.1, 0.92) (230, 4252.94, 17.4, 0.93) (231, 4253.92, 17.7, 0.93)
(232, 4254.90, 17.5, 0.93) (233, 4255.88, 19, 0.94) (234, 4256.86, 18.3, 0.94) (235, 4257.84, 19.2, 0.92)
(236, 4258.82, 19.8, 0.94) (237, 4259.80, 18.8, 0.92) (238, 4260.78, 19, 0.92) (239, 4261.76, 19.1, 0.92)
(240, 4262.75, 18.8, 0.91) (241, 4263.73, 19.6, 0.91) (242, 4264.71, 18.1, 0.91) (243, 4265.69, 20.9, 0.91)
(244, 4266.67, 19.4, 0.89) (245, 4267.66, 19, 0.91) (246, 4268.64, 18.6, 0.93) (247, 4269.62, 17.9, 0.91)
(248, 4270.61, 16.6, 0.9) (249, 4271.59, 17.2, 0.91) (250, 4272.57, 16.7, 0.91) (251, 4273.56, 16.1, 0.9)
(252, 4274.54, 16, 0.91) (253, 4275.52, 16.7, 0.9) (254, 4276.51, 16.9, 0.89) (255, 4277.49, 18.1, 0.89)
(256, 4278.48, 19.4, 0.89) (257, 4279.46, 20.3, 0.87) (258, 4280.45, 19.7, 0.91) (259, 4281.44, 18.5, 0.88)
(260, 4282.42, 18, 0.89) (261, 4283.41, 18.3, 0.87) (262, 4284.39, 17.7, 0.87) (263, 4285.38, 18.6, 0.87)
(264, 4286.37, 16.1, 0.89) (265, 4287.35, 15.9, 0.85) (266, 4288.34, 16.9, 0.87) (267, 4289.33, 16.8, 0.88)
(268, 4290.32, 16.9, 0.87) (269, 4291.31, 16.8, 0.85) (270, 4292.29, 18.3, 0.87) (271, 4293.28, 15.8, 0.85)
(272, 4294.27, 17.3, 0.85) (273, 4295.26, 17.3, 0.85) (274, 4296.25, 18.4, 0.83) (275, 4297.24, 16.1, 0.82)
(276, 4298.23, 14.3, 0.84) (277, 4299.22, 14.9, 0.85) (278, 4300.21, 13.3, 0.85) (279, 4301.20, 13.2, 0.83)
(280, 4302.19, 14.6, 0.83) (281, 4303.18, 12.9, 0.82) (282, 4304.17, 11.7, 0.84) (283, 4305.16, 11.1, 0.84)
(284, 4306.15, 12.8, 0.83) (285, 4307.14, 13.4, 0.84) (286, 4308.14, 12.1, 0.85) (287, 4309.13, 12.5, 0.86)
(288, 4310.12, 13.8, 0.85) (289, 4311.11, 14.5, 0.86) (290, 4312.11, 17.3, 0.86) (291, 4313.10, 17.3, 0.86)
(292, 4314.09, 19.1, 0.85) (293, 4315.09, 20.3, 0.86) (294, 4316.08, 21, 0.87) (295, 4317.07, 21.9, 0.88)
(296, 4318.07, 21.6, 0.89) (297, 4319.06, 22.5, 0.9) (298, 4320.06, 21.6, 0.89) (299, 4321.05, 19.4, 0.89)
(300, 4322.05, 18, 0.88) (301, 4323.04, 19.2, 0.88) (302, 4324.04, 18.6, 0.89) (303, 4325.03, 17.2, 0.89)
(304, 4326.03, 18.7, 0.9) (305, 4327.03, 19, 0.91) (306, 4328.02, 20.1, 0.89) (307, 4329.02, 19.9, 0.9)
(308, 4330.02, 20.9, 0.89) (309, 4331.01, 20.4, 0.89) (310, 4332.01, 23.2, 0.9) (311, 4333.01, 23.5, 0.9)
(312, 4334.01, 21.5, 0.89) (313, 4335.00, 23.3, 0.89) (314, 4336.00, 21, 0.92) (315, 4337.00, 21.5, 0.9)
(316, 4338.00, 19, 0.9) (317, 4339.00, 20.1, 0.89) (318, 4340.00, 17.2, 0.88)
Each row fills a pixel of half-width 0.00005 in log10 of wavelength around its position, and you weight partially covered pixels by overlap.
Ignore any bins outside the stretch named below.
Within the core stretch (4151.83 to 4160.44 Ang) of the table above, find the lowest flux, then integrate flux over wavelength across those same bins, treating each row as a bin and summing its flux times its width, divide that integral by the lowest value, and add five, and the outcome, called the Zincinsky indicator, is 13.9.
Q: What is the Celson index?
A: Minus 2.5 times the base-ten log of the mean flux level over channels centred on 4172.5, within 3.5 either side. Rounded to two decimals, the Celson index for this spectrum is -3.07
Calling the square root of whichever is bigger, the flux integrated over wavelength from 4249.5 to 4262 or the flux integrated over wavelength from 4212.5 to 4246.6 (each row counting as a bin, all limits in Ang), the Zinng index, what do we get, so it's 25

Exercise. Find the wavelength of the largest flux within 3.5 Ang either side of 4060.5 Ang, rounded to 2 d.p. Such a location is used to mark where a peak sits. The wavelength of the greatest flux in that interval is 4058.72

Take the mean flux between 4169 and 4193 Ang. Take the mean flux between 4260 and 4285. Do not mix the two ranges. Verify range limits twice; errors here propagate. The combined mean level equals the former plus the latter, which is 34.9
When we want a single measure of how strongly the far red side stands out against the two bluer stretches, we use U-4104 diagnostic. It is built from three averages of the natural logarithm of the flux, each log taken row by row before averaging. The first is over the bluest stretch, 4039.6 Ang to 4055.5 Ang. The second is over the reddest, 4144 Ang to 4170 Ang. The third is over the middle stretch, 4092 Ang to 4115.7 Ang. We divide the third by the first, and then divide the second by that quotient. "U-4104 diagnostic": 2.87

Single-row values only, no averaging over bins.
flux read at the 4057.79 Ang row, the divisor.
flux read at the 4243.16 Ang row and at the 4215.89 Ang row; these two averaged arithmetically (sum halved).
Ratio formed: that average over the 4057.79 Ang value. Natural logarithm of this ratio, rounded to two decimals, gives 0.18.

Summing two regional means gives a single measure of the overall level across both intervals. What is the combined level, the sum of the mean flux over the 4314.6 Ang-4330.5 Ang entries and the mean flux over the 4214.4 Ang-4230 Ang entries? 37.4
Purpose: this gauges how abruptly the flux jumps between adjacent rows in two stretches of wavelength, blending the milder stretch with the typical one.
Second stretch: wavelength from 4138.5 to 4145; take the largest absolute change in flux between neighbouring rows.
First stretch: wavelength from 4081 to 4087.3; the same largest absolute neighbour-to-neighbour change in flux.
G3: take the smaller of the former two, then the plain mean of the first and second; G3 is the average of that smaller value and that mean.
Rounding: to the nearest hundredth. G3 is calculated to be 1.50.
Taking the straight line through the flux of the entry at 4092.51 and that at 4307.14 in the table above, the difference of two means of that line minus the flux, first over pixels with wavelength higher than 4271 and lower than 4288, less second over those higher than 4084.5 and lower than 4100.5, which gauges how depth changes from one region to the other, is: -4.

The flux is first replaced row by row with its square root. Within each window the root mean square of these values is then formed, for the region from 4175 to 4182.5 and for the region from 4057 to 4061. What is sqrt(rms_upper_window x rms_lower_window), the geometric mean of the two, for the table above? 4.04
